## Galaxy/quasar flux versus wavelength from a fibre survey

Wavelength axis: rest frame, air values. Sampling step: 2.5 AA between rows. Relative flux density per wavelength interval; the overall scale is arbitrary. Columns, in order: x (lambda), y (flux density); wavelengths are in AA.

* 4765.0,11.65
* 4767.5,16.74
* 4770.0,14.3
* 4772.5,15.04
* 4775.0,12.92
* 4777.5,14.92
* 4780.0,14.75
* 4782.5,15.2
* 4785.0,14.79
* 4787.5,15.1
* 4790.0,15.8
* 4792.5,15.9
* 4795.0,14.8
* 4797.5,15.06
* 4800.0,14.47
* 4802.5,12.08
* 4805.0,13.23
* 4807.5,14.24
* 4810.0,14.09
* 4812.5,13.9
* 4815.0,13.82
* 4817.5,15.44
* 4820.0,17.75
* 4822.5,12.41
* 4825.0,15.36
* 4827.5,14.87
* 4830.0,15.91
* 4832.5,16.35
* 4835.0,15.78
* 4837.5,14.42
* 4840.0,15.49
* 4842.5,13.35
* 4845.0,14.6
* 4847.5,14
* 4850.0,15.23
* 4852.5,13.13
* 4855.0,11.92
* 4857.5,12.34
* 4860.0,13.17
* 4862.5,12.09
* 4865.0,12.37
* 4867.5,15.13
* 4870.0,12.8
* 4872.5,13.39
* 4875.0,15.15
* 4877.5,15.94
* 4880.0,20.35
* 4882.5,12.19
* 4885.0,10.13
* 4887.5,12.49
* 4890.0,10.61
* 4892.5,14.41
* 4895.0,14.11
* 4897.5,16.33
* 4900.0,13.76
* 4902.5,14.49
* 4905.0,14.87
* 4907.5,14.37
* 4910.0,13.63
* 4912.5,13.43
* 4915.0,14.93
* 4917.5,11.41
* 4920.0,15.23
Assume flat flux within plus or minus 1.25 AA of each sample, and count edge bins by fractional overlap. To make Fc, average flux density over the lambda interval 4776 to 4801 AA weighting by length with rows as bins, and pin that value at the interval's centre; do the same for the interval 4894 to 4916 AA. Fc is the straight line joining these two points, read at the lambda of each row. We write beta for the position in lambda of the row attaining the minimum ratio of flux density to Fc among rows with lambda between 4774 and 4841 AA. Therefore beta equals 4802.5 AA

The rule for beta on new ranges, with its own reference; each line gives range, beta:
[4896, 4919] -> 4917.5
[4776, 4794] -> 4780.0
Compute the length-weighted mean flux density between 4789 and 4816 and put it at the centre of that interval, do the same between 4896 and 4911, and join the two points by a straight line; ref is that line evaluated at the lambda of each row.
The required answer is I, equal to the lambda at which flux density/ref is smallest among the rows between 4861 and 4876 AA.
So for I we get 4862.5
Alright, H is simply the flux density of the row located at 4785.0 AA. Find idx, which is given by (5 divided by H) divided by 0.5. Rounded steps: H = 14.79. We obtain 0.676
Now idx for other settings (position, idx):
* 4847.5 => 0.714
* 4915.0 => 0.670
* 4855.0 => 0.839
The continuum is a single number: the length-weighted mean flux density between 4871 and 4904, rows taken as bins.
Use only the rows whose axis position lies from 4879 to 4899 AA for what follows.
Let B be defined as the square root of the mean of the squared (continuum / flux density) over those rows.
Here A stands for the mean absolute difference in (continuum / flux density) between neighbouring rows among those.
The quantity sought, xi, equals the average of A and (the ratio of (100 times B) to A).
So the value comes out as 229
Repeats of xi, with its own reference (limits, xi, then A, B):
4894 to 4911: 637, 0.077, 0.98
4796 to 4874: 542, 0.093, 1.01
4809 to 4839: 504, 0.094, 0.95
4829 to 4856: 596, 0.082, 0.98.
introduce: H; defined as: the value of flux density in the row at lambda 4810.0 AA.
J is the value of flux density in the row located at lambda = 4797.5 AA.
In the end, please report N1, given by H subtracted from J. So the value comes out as 1.0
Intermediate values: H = 14.09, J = 15.06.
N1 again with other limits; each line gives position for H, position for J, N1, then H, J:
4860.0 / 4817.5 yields 2.3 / 13.17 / 15.44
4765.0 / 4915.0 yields 3.3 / 11.65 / 14.93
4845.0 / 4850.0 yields 0.6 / 14.6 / 15.23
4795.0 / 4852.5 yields -1.7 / 14.8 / 13.13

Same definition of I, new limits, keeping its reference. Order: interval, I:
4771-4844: 4802.5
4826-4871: 4855.0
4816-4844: 4822.5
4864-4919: 4885.0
